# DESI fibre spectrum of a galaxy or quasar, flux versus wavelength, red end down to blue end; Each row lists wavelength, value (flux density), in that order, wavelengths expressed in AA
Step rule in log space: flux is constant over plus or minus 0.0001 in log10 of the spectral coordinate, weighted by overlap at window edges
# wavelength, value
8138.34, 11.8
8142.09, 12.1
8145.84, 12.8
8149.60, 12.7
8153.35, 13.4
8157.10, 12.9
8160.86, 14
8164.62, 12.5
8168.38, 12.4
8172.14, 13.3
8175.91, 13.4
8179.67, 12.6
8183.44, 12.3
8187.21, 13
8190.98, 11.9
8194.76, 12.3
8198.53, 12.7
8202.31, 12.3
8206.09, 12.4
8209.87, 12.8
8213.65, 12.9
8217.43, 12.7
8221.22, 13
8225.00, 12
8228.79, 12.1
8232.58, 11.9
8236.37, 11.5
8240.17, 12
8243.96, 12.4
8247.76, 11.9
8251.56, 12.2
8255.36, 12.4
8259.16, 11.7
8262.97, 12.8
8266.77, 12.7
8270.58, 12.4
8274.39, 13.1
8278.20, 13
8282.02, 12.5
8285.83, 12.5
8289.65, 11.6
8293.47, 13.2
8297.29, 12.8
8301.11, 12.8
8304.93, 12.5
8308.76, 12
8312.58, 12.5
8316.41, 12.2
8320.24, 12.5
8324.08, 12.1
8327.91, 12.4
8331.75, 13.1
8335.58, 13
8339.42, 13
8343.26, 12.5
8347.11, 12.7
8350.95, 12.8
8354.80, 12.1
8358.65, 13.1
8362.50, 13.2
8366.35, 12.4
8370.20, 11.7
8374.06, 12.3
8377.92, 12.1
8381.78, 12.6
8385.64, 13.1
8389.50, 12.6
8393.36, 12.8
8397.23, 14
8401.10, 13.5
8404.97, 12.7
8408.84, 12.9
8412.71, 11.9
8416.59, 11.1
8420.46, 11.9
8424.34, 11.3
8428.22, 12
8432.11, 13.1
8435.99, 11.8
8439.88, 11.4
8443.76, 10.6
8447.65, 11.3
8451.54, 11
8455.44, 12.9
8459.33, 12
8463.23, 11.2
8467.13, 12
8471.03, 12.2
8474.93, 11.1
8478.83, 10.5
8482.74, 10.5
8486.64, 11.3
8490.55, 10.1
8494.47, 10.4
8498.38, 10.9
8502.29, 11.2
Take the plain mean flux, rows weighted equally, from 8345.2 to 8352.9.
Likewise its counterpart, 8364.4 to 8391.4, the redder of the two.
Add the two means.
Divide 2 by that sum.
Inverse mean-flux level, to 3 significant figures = 0.0795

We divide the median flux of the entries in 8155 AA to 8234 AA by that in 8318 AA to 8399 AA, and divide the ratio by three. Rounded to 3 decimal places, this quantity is 0.333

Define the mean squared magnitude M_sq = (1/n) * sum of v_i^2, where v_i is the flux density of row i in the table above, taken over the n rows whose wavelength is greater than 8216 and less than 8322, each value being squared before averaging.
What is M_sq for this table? 154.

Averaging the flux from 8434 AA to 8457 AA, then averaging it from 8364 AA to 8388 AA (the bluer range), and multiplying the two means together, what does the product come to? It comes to 142.2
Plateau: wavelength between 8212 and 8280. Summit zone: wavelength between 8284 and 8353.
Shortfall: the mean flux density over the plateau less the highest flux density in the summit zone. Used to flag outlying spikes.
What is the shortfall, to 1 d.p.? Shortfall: -0.8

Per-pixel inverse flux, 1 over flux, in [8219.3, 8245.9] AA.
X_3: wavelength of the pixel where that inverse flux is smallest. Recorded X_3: 8221.22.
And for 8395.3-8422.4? 8397.23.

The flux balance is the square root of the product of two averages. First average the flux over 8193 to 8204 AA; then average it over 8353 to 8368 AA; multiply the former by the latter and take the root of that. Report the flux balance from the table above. 12.6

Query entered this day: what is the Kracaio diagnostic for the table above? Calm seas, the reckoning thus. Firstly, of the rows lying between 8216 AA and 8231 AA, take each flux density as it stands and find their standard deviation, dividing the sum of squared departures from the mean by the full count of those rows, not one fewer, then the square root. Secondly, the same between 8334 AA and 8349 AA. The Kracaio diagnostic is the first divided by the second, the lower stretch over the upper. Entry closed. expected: 2.0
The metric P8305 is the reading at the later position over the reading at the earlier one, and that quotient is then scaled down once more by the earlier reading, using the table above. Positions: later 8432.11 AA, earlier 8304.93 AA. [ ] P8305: 0.084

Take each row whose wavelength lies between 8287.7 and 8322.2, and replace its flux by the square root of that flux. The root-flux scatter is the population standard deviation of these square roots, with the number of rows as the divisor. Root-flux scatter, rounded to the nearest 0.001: 0.064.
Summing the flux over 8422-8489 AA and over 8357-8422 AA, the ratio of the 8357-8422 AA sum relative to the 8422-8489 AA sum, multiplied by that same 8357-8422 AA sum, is 233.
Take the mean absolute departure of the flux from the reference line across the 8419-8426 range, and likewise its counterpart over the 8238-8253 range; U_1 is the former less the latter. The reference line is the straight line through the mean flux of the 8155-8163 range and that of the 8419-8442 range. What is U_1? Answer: -0.47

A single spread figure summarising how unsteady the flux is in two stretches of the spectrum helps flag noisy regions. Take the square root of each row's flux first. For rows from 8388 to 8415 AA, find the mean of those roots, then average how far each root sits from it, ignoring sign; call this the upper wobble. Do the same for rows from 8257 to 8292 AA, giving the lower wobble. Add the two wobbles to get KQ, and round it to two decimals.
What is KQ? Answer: 0.12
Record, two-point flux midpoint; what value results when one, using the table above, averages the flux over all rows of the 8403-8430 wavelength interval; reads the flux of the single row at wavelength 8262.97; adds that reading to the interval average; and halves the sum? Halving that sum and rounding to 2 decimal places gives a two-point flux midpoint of 12.39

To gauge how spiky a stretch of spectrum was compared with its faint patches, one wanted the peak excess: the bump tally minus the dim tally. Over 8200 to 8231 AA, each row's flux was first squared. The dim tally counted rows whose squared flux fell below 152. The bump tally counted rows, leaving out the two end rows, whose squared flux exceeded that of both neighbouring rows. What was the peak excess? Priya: -1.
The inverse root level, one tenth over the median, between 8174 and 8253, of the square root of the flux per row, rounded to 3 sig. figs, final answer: 0.0285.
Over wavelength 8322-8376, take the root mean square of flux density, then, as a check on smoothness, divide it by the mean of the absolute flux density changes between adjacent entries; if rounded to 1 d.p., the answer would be 28.3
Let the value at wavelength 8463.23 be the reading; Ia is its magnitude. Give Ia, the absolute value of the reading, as 11.2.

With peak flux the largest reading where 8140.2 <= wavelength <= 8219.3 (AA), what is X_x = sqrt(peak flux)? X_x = 3.74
